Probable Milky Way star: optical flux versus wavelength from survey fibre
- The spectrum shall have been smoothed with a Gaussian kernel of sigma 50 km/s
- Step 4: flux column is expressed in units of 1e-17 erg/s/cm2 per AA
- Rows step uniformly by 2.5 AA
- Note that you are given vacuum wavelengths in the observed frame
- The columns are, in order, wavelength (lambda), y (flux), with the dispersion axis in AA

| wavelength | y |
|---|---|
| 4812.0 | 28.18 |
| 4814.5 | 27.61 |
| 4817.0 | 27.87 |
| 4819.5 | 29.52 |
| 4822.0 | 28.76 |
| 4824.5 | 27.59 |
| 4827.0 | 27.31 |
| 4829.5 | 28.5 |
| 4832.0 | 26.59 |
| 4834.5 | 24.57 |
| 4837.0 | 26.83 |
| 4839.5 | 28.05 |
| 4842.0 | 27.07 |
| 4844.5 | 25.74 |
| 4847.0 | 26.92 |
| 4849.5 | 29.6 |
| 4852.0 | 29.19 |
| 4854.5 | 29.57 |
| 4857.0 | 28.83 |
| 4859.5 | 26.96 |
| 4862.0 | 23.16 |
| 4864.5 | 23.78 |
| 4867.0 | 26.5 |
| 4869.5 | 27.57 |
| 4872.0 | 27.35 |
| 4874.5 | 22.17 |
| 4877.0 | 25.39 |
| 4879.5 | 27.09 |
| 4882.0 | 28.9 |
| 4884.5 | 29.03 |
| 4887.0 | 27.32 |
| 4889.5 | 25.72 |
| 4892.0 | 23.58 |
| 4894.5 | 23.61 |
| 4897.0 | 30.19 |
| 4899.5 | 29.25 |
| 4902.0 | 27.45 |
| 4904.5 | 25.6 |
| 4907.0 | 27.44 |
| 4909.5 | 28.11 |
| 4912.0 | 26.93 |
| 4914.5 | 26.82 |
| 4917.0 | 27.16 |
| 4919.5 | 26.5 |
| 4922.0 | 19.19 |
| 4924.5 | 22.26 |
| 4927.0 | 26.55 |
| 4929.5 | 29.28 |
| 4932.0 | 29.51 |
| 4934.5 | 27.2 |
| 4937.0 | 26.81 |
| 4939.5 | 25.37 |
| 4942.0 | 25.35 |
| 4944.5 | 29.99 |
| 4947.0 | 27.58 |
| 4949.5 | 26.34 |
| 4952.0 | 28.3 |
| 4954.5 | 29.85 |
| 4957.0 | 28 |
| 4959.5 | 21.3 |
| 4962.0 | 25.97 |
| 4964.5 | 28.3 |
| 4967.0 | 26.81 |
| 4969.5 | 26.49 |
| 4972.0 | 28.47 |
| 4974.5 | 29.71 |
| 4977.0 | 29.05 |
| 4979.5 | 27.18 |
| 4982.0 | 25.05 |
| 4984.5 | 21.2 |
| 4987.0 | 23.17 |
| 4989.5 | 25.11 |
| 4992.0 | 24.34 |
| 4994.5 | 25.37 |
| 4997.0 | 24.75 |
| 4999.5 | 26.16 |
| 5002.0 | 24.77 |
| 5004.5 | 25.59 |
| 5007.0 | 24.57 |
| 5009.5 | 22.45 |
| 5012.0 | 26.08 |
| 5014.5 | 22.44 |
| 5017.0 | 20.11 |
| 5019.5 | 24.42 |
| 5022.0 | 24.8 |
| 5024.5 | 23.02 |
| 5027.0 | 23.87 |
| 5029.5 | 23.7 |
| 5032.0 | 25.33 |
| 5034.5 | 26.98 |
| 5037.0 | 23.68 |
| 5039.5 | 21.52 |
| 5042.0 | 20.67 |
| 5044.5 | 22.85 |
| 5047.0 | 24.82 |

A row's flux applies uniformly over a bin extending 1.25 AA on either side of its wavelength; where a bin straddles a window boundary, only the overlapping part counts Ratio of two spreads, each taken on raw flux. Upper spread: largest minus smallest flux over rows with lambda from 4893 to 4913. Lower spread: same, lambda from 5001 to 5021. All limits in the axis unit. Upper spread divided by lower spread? 1.10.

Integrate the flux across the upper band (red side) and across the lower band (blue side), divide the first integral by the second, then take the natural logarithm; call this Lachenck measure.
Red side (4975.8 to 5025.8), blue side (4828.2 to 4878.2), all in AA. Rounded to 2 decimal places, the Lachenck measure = -0.09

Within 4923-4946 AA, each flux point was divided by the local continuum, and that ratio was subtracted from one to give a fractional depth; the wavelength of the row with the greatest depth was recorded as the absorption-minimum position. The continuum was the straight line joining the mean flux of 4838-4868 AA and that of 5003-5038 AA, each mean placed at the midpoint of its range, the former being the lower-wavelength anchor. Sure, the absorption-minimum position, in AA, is 4924.5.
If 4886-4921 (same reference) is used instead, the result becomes 4892.0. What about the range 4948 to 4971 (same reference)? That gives 4959.5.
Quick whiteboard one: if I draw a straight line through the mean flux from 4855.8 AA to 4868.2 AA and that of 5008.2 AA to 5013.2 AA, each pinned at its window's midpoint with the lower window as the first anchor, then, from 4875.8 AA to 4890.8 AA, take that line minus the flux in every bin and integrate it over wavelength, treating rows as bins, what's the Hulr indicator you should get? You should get -24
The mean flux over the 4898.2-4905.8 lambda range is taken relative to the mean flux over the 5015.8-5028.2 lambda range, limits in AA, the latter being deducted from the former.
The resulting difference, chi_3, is 4.2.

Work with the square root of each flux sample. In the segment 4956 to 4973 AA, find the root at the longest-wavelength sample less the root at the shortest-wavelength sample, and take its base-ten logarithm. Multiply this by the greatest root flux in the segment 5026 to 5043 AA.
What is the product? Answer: -7.0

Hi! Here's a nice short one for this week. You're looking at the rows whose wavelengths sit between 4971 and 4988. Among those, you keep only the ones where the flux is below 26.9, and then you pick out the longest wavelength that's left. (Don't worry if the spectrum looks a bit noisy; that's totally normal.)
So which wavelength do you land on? 4987.0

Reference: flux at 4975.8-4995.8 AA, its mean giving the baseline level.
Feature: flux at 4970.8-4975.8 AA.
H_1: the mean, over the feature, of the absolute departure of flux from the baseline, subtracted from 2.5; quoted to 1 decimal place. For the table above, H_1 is -1.5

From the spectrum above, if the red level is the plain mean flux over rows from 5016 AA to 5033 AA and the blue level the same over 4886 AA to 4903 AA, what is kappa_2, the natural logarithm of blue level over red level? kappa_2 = 0.12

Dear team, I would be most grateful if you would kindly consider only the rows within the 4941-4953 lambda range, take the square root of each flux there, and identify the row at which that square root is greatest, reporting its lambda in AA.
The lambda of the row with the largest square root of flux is 4944.5 AA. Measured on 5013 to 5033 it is 5032.0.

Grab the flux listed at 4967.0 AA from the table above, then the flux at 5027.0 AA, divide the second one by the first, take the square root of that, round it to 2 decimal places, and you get 0.94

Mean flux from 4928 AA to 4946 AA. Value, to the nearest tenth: 27.6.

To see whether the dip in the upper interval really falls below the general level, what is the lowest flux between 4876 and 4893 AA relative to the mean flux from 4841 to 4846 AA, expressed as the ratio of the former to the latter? 0.89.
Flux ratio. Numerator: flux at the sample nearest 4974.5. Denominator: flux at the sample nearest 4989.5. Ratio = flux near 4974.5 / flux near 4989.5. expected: 1.18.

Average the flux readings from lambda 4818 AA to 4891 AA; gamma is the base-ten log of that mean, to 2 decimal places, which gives 1.43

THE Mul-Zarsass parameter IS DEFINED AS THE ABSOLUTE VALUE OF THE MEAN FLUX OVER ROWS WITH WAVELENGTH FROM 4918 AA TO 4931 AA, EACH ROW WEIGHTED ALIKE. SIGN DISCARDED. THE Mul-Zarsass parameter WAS 25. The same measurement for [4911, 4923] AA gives 25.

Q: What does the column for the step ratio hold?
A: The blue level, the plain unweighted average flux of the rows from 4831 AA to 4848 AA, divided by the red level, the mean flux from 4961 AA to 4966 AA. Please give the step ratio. 0.98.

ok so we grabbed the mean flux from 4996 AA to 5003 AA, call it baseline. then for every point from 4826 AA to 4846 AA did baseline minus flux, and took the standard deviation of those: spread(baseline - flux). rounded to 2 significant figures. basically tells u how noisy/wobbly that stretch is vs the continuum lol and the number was 1.2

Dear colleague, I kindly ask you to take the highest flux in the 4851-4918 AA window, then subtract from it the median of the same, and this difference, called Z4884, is 3.0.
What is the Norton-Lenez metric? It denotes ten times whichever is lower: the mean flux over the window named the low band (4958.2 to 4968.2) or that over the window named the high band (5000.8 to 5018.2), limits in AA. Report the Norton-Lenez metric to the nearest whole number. 237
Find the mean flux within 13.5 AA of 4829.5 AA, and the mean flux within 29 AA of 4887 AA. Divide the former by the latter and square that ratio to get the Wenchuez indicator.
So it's 1.08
